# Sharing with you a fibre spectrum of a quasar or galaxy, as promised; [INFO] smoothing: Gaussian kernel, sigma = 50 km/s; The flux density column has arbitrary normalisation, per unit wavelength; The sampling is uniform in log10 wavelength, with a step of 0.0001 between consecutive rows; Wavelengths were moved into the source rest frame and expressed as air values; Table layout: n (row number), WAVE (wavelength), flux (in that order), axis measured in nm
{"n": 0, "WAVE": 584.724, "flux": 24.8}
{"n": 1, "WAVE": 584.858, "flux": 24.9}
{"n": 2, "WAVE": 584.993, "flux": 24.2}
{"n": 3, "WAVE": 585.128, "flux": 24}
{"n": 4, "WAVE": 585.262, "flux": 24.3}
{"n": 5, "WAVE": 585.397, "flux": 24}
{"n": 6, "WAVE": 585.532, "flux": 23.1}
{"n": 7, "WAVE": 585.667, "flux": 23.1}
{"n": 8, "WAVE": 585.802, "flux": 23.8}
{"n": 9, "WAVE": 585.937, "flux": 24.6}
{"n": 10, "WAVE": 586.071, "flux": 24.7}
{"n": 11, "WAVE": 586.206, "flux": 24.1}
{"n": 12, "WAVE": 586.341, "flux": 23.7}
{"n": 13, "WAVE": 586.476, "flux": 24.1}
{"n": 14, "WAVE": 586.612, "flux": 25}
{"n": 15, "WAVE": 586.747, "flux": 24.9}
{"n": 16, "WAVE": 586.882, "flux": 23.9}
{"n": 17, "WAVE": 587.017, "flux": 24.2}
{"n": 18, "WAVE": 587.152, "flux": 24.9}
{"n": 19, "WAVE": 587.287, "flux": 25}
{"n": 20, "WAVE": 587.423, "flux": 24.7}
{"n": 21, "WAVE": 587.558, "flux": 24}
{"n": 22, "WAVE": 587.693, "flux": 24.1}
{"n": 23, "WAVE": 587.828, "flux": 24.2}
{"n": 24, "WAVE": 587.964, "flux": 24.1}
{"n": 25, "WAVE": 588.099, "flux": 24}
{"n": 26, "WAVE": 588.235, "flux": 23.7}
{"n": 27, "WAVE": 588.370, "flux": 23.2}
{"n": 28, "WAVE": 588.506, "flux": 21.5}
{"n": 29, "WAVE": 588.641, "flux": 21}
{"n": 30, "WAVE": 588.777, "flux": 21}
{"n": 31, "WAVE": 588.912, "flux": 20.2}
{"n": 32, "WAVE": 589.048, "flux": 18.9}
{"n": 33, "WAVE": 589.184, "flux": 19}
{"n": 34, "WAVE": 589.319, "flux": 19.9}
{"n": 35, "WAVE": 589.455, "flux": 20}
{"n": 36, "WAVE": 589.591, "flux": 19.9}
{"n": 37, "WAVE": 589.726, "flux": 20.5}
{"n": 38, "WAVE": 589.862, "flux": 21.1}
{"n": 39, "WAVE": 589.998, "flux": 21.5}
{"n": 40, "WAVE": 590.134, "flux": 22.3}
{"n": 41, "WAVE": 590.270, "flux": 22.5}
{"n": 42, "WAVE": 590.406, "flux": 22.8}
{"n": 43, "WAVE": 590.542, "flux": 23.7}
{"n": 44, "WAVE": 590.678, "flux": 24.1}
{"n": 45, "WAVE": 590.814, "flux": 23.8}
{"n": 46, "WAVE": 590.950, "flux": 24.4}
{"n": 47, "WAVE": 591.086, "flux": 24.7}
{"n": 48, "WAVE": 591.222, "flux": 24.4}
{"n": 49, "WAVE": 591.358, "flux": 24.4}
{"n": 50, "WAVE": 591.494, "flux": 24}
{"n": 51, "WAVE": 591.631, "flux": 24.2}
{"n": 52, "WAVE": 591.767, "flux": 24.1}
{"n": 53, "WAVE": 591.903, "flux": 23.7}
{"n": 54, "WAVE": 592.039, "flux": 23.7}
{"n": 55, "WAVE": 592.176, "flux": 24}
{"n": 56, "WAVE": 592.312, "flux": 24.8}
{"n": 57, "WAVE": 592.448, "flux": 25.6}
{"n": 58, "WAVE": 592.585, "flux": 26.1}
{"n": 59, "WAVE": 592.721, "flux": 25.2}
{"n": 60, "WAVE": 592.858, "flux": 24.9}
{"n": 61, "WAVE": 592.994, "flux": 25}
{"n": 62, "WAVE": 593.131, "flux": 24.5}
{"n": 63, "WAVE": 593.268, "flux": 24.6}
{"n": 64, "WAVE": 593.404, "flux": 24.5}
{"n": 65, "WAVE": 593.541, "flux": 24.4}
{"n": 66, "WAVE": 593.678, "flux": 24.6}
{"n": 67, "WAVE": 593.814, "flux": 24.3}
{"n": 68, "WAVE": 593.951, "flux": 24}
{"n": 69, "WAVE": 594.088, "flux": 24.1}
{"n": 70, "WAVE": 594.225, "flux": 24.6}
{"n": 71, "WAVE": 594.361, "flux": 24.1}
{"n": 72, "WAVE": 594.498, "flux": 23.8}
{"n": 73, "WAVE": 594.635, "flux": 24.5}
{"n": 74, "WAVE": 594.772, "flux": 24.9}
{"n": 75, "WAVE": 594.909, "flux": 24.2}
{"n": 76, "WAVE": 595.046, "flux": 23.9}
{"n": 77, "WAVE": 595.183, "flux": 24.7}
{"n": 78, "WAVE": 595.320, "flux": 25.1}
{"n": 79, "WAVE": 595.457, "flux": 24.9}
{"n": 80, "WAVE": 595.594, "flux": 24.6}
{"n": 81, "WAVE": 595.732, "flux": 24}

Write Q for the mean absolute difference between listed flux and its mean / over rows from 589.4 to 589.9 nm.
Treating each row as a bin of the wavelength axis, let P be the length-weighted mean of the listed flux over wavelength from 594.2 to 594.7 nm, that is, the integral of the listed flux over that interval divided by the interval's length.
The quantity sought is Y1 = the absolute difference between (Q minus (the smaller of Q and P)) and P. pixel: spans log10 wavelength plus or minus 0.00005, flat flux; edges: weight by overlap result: 24.2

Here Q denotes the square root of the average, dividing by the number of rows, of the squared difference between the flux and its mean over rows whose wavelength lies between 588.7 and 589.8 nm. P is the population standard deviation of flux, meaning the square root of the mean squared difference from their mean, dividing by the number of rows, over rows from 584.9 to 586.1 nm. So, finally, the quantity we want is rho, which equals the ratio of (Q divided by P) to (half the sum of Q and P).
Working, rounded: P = 0.5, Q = 0.7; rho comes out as 2.0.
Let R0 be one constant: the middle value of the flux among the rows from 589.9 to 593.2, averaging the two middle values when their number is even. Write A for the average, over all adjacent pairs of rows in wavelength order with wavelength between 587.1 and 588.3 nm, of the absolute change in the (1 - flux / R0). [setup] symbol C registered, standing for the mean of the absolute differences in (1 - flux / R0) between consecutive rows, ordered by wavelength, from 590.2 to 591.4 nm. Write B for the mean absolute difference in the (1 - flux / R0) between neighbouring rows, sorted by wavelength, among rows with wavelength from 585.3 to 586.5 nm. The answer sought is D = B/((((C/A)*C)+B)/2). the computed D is 0.8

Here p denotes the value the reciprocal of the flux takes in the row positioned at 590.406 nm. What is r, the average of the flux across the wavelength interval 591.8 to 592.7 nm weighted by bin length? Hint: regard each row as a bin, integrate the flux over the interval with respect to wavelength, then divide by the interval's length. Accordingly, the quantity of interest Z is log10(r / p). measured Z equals 2.75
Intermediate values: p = 0.0439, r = 24.7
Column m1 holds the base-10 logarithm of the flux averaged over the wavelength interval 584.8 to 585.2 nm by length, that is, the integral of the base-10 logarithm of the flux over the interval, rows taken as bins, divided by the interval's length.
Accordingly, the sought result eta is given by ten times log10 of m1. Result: 1.42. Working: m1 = 1.39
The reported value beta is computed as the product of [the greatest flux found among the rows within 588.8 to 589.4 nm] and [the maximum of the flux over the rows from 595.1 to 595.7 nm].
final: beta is 507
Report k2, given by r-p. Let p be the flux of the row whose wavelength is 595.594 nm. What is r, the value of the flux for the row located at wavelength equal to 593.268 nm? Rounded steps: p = 24.6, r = 24.6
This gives 0.0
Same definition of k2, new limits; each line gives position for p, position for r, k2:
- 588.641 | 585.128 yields 3.0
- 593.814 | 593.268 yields 0.3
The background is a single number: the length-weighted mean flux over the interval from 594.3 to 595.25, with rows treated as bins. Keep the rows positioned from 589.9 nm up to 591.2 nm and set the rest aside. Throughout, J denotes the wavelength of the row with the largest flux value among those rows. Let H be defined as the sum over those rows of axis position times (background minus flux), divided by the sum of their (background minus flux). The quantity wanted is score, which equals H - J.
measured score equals -0.90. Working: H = 590.19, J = 591.086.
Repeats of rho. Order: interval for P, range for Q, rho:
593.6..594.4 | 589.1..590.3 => 6.8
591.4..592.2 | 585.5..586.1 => 8.3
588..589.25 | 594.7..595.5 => 0.2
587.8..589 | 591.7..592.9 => 0.5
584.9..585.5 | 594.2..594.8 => 11.5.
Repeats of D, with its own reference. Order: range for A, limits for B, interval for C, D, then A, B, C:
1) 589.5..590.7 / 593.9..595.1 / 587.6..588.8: 1.1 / 0.022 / 0.018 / 0.0171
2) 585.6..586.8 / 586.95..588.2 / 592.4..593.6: 1.1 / 0.021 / 0.011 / 0.0135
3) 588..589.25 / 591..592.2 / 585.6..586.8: 0.7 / 0.027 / 0.009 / 0.0207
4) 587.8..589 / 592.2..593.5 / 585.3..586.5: 0.9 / 0.021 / 0.017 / 0.0202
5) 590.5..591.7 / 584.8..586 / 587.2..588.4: 1.3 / 0.013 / 0.020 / 0.0114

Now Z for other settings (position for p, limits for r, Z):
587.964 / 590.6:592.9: 2.77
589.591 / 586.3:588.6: 2.68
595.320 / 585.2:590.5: 2.76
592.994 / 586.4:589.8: 2.75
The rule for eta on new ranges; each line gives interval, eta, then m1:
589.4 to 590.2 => 1.20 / 1.32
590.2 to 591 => 1.37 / 1.37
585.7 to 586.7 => 1.41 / 1.38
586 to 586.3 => 1.43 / 1.39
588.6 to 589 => 1.18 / 1.31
